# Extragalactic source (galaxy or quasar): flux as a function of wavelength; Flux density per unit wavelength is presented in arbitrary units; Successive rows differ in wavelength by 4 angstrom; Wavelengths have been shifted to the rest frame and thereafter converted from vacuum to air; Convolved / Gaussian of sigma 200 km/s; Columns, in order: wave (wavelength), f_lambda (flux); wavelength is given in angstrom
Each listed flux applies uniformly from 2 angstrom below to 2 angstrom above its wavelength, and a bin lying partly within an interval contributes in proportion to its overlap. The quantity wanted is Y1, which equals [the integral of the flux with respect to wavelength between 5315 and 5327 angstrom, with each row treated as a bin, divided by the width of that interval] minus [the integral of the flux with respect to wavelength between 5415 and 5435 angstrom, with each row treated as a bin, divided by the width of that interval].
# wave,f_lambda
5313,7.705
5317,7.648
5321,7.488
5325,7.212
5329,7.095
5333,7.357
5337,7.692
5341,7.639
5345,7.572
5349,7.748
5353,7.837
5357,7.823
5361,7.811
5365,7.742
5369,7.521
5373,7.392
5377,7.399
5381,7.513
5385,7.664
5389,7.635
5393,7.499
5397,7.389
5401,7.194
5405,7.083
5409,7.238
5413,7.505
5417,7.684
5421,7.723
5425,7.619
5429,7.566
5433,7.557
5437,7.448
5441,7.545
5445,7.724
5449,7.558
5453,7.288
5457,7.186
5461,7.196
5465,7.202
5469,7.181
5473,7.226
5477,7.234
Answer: -0.18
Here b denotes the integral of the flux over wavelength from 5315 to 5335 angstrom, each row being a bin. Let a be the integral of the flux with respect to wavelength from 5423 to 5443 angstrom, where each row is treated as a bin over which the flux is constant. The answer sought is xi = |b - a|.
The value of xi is 3.7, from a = 151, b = 147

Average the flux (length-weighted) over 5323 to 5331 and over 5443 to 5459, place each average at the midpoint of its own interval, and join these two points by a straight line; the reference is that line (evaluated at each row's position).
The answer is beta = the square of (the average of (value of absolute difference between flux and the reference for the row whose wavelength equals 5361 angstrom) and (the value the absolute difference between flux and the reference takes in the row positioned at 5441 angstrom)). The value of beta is 0.13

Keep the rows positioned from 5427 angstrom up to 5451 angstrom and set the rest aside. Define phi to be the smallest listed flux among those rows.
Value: 7.448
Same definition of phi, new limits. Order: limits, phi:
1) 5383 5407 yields 7.083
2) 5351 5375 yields 7.392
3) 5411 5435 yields 7.505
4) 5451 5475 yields 7.181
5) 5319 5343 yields 7.095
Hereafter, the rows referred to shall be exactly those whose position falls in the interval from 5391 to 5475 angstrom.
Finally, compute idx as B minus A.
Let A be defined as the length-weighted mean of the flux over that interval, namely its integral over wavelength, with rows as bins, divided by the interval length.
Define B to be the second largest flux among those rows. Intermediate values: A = 7.41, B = 7.723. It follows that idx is 0.313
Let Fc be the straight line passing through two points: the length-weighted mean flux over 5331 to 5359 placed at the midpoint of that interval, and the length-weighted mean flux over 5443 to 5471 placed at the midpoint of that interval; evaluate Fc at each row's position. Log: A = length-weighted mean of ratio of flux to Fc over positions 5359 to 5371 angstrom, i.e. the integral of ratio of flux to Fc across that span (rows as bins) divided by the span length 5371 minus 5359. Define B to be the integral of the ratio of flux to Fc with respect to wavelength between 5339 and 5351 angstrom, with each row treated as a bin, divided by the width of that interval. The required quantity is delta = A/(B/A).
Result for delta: 1.02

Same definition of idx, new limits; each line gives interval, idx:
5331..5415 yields 0.287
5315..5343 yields 0.201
